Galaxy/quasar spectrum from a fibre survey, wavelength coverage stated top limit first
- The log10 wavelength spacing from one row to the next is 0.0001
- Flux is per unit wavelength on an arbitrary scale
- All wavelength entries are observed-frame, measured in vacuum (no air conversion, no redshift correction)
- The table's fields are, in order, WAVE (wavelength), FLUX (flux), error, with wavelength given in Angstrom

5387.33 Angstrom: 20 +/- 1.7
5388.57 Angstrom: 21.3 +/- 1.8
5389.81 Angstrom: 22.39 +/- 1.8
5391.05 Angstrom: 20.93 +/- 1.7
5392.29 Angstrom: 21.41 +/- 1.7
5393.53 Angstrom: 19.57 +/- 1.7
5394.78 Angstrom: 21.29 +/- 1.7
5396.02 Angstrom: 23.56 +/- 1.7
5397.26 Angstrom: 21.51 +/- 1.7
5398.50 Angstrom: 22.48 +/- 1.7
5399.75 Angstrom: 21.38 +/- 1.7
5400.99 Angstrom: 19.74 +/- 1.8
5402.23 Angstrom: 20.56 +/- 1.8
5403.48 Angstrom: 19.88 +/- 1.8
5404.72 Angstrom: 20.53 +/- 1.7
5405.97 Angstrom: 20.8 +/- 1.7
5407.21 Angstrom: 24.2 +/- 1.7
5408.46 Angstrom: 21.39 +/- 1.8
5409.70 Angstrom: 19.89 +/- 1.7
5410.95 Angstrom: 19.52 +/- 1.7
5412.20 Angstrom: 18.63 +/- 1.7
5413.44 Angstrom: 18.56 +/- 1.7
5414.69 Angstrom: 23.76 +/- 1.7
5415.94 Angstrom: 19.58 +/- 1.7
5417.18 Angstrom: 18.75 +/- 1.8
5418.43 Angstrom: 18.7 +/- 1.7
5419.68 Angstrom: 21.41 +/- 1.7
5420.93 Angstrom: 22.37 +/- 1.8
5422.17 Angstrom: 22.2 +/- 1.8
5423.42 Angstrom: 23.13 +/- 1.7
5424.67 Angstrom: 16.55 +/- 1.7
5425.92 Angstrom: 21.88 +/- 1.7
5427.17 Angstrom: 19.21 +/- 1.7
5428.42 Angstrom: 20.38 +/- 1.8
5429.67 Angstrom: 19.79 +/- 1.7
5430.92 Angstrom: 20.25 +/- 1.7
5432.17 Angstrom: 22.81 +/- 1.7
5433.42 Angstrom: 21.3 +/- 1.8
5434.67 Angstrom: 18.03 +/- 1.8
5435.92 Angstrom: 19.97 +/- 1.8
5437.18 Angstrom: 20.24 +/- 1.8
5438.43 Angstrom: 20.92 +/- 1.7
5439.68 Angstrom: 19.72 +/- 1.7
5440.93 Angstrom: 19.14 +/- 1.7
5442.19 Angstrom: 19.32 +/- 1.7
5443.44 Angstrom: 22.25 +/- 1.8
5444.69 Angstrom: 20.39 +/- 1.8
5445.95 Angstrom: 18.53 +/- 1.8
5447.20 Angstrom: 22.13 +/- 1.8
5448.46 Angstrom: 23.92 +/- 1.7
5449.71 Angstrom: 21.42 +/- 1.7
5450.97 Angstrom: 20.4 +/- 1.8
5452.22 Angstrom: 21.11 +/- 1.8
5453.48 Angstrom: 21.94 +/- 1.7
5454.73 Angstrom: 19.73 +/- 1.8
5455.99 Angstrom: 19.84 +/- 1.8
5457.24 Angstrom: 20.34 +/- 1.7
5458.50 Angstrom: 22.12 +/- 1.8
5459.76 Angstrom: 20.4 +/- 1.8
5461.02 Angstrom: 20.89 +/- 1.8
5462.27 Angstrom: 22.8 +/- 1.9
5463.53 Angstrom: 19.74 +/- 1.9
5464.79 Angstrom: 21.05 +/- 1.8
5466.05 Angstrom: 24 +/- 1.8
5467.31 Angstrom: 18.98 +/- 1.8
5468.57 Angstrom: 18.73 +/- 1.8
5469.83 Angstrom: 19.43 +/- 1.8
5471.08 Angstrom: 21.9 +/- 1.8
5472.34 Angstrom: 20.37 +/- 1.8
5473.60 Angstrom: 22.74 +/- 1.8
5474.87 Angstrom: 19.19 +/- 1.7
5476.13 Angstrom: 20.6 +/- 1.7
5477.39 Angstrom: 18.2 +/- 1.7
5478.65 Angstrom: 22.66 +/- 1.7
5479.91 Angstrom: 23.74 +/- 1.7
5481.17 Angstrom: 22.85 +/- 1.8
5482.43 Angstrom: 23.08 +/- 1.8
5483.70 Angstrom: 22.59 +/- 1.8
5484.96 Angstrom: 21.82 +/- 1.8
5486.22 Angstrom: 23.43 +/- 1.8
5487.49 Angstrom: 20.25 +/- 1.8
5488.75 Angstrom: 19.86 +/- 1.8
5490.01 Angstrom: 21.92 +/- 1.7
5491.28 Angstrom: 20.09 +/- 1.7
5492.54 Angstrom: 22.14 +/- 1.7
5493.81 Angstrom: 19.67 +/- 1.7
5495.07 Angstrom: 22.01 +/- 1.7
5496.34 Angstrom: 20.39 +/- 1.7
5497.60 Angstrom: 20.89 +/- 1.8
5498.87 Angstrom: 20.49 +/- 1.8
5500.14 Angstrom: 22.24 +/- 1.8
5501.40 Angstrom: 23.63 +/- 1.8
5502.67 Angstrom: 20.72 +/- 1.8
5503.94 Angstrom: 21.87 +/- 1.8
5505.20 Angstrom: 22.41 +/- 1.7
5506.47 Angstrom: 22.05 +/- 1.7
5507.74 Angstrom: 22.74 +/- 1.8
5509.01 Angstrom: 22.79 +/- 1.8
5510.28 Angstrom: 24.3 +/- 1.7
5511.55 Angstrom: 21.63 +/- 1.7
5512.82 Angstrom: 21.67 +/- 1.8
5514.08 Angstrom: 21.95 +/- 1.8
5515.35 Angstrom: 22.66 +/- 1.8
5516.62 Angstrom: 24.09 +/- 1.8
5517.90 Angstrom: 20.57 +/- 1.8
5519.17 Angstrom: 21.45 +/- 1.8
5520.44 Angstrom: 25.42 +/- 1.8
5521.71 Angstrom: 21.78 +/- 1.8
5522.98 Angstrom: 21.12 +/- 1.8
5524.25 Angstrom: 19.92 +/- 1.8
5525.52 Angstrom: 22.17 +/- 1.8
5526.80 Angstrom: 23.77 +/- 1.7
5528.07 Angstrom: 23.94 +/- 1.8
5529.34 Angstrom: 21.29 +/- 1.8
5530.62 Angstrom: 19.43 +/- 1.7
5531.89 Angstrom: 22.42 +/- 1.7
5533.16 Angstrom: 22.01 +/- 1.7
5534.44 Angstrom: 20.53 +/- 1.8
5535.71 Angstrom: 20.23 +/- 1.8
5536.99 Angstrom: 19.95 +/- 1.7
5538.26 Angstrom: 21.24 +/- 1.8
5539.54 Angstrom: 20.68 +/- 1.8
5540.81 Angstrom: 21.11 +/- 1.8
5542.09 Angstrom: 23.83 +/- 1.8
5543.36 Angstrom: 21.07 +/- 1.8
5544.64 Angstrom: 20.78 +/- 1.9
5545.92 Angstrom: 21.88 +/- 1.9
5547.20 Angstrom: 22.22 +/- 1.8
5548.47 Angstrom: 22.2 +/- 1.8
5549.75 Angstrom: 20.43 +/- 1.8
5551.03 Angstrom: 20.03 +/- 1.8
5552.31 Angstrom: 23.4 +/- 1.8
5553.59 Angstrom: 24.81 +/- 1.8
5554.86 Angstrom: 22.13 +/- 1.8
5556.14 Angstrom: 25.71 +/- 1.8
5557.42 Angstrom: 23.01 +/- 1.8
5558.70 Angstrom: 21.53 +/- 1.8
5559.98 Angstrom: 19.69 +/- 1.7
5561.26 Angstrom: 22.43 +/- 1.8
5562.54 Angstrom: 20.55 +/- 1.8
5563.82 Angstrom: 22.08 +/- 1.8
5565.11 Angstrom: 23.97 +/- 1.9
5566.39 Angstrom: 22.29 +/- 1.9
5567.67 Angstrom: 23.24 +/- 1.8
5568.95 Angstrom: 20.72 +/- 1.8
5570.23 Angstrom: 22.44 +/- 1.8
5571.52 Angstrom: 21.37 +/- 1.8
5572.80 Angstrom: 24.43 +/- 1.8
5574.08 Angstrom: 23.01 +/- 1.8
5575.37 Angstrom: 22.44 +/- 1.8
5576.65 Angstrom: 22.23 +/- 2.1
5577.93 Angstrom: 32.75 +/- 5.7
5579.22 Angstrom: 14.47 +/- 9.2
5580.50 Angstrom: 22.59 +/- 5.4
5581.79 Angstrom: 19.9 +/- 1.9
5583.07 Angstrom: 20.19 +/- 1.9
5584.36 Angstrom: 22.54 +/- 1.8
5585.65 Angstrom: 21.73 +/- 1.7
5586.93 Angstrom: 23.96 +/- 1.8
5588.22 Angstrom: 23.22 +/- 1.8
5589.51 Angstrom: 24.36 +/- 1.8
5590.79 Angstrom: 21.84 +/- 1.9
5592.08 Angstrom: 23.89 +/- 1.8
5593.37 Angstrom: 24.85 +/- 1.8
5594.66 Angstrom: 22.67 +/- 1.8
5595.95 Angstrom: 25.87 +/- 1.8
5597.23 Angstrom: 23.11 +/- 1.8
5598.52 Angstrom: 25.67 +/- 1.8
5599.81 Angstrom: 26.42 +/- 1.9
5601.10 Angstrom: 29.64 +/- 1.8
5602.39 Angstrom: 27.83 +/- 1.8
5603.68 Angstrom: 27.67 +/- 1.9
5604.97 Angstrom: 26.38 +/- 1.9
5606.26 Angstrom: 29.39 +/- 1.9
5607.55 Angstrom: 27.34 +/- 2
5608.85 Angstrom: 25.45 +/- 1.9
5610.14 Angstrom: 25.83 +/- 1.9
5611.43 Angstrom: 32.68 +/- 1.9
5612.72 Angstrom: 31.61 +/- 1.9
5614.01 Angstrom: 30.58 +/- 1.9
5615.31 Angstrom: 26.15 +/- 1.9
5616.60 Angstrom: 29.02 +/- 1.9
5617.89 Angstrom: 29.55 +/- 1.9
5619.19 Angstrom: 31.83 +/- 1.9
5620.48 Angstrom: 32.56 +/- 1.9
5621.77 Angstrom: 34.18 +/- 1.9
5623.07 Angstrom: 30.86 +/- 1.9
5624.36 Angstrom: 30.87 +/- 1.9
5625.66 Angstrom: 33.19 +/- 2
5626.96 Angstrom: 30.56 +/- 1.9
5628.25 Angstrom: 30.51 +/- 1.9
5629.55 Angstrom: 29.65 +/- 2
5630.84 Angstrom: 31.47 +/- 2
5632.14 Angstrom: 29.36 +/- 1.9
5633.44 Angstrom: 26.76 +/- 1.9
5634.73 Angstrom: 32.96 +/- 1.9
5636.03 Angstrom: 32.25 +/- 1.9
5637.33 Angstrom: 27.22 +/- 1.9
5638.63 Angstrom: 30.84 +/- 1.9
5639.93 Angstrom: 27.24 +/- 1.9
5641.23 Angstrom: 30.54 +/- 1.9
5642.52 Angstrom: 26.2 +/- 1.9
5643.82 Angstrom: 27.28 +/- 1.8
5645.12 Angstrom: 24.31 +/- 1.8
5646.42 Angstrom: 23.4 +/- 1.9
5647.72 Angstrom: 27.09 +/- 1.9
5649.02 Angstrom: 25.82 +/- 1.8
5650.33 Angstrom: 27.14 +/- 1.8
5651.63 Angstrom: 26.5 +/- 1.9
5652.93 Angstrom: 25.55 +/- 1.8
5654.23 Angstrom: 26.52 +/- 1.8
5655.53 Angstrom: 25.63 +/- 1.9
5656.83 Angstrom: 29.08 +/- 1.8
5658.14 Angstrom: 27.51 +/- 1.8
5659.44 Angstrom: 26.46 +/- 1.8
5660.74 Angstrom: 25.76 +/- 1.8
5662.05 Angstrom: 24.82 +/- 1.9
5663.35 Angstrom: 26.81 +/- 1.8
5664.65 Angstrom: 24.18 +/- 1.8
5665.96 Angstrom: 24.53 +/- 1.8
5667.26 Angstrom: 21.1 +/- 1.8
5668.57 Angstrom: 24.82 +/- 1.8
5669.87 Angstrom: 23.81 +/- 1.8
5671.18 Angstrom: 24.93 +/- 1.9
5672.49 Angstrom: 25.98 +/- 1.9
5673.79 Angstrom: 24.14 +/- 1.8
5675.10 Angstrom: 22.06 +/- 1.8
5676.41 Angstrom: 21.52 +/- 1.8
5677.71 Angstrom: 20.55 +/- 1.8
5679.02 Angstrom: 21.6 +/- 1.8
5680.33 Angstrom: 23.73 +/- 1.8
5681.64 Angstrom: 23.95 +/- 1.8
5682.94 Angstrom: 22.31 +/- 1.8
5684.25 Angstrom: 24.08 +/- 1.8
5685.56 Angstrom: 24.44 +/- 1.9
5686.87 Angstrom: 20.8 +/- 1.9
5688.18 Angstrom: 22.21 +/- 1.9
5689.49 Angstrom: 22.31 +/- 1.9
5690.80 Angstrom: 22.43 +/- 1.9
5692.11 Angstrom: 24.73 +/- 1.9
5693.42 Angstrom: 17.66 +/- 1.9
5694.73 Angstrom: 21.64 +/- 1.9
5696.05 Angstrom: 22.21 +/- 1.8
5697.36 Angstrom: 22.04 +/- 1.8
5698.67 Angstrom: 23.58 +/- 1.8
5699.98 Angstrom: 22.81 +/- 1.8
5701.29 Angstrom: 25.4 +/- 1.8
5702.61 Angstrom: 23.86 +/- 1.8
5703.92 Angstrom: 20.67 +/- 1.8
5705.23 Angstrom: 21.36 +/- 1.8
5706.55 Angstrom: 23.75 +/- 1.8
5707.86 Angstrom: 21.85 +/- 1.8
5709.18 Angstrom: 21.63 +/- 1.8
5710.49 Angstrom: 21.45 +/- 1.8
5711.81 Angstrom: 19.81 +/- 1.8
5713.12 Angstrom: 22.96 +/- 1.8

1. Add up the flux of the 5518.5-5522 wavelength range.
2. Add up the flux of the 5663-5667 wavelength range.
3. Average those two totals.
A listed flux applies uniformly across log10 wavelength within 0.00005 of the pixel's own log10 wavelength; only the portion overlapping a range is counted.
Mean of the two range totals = 72.1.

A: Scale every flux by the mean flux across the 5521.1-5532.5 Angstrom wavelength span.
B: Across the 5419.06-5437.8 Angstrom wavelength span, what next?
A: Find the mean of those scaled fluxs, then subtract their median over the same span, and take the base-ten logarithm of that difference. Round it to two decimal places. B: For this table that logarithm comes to -1.93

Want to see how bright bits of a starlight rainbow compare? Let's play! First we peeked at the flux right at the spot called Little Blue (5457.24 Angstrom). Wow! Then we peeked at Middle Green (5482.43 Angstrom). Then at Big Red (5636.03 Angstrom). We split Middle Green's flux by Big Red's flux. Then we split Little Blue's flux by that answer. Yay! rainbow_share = 28.4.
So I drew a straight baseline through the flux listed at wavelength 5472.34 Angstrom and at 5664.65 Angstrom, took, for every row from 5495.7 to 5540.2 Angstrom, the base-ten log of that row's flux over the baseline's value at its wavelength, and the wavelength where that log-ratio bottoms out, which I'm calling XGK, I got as 5530.62 Angstrom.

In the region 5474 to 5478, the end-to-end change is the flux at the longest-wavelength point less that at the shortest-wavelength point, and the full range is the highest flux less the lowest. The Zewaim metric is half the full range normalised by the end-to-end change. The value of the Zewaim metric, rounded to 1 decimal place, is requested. -1.2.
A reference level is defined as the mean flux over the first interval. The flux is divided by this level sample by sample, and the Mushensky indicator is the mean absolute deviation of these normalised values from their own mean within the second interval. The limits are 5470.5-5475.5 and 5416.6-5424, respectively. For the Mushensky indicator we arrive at 0.075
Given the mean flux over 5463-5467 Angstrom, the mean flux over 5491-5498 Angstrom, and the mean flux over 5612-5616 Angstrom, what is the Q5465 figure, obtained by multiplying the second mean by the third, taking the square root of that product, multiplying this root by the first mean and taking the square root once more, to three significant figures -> 23.1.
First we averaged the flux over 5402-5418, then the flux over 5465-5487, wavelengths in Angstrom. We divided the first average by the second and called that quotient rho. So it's 0.95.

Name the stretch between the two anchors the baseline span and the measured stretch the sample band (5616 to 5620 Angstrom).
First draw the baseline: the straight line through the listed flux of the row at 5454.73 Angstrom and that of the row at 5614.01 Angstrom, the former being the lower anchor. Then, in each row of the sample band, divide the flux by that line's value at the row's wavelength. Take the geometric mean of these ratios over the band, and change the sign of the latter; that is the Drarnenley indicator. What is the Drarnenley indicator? -0.98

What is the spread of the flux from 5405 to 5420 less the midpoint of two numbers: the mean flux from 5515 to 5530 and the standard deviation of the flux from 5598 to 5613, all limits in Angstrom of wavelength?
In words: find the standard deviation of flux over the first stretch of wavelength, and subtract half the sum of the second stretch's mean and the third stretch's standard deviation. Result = -10.4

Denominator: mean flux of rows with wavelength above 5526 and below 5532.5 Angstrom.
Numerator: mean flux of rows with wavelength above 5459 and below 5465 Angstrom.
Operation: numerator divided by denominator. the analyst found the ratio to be 0.95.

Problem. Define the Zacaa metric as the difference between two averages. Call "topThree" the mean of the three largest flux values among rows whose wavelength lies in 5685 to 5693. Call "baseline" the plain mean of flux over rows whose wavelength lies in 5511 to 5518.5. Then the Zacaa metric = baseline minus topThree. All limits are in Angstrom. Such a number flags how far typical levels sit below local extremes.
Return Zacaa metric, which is -1.8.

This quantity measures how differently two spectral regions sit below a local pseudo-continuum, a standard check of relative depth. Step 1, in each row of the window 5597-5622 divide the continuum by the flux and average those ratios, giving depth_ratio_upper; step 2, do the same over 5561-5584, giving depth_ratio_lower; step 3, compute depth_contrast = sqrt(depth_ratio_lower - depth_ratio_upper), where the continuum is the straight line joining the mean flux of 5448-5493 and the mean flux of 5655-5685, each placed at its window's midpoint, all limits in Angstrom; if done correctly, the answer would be 0.47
